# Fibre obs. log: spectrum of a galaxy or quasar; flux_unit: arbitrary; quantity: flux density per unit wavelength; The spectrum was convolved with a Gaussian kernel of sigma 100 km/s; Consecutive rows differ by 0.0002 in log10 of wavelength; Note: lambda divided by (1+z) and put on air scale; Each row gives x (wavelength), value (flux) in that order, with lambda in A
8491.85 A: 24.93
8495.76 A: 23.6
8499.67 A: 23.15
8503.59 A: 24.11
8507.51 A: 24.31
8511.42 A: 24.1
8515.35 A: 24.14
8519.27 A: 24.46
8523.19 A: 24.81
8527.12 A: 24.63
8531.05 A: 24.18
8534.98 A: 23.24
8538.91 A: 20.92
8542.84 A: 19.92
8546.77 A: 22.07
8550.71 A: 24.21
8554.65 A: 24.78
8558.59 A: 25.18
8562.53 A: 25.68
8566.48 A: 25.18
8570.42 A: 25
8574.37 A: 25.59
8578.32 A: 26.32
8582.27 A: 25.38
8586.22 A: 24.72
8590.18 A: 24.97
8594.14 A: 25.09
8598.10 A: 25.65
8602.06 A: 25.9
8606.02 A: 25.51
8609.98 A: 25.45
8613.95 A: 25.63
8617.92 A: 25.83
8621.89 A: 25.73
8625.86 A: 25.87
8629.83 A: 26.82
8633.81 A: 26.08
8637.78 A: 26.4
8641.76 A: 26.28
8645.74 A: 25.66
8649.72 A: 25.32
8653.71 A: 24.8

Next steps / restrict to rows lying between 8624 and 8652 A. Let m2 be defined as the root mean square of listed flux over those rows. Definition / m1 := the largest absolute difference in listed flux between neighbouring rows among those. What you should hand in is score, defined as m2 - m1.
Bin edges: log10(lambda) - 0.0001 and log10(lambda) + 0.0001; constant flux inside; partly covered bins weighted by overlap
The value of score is 25.1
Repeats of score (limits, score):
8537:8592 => 22.2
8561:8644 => 24.7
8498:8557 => 21.3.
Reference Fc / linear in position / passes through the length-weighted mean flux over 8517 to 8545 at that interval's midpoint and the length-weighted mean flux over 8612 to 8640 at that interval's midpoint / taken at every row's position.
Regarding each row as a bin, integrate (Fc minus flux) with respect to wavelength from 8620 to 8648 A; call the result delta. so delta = 5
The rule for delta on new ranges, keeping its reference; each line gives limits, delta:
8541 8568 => 1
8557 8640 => -33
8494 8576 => -54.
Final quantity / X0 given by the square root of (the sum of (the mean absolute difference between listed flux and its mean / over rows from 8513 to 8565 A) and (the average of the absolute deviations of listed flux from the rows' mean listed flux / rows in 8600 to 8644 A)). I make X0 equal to 1.29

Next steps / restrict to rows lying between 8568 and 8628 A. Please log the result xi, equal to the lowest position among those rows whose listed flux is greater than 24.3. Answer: 8570.42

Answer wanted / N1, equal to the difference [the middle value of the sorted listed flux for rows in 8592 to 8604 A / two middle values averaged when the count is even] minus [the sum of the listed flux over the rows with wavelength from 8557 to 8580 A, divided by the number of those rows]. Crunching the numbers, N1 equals 0.2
